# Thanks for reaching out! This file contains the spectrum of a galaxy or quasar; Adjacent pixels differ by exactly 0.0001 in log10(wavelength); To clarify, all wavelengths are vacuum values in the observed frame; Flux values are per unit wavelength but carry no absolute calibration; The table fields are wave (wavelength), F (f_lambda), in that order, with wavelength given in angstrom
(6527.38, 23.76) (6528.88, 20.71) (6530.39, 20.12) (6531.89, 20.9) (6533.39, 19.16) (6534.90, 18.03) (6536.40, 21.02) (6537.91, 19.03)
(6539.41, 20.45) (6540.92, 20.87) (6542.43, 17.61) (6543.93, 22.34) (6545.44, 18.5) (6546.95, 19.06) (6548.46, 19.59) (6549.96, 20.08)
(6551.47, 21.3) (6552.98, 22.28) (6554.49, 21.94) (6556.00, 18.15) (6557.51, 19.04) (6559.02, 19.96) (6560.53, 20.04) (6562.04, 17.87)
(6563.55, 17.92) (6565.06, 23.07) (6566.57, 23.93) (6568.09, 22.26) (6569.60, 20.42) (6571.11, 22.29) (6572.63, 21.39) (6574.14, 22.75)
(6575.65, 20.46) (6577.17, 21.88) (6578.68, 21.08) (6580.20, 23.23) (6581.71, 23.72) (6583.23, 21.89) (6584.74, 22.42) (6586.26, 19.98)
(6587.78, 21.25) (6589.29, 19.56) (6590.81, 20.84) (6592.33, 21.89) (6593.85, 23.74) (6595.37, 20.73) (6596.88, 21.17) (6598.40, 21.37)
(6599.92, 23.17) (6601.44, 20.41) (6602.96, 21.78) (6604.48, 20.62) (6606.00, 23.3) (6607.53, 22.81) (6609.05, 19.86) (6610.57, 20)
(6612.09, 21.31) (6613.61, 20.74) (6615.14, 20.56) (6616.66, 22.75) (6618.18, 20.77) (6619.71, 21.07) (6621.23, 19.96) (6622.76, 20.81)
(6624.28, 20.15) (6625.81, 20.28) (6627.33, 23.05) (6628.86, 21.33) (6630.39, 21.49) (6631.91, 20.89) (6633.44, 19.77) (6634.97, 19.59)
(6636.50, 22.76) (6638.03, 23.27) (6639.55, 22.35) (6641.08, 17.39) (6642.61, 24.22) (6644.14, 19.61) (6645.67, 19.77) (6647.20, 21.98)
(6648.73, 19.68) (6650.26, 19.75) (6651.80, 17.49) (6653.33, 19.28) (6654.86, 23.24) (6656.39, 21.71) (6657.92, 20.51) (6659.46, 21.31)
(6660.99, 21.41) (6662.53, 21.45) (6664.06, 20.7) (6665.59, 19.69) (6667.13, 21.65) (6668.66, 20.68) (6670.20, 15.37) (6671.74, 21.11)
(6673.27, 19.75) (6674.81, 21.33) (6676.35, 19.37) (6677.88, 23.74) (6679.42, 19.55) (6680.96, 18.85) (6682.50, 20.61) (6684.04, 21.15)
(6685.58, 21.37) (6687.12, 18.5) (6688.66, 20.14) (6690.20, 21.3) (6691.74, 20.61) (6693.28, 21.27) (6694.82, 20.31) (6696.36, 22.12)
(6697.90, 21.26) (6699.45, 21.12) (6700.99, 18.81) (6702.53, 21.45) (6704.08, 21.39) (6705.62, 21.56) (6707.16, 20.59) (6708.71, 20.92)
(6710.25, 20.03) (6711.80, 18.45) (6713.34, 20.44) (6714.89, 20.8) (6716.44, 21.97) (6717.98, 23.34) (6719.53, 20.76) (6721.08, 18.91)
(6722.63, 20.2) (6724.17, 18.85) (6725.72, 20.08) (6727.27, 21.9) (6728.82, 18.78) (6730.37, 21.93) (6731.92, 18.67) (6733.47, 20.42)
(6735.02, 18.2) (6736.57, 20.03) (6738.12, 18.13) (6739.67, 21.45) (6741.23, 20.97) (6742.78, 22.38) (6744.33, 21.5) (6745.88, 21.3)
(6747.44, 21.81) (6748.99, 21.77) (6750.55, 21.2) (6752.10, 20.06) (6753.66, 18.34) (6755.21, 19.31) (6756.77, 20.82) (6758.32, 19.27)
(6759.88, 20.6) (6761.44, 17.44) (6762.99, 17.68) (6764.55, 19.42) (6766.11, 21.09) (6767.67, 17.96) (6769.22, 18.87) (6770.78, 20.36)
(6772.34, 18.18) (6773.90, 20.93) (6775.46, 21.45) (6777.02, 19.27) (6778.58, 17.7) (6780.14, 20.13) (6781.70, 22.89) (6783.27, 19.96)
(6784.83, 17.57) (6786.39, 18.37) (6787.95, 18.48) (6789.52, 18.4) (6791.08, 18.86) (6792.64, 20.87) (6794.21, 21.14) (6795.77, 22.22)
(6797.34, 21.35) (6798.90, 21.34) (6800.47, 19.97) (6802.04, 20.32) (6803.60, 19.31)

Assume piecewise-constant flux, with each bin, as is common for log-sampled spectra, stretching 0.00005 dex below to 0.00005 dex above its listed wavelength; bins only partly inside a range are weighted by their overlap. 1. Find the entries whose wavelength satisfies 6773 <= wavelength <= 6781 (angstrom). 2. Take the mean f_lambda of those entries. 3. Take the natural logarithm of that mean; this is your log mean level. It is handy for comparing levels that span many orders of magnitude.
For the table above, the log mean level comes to 2.991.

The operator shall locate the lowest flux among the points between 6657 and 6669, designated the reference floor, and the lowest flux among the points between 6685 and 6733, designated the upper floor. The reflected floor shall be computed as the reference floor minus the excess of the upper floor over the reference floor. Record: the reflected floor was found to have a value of 20.9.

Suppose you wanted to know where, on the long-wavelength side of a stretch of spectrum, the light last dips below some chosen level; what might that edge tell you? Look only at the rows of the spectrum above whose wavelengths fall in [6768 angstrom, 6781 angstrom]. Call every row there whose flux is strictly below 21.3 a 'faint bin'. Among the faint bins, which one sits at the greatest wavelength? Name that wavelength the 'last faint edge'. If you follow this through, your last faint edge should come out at 6780.14 angstrom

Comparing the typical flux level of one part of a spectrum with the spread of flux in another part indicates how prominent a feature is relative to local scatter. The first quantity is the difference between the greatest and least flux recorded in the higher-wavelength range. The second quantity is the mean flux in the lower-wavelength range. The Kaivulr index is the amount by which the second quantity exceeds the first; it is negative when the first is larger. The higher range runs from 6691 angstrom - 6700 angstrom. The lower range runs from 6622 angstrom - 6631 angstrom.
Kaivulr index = 19.4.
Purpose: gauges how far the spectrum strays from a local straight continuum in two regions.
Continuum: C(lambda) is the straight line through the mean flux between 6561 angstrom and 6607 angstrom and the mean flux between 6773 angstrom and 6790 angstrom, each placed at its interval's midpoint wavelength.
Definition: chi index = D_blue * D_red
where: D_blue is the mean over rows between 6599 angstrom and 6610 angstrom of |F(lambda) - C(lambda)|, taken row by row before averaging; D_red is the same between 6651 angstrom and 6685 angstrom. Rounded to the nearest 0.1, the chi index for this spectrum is 1.6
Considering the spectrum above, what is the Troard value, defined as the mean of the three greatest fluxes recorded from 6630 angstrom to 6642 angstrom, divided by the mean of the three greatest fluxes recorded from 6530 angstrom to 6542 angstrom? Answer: 1.09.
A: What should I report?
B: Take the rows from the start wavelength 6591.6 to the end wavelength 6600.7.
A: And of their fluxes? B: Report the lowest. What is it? 20.73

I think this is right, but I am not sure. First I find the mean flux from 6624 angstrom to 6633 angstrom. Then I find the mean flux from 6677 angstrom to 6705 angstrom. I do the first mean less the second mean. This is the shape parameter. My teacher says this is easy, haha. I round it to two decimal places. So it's 0.45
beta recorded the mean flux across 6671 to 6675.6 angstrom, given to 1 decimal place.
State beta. 20.7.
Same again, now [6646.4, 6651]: 20.5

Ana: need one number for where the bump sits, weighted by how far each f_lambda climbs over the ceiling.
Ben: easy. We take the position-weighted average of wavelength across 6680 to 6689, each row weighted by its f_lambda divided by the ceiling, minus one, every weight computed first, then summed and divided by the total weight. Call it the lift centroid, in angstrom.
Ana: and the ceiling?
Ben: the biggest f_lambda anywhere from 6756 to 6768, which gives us 6684.8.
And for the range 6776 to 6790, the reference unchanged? 6784.2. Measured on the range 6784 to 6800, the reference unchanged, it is 6786.5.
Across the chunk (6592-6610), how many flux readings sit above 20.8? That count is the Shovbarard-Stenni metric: 8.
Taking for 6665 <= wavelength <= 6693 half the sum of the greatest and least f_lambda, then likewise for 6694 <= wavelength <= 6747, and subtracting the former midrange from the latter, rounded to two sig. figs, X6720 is 1.2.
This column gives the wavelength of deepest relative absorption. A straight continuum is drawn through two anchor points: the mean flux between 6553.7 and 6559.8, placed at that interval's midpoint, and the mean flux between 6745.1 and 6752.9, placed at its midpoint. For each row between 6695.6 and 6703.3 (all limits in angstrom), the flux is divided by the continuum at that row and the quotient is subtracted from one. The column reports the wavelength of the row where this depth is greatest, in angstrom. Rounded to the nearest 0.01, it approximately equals 6700.99 angstrom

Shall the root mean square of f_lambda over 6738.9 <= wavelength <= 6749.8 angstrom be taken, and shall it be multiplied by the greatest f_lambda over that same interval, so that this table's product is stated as 483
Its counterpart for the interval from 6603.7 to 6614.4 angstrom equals 496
